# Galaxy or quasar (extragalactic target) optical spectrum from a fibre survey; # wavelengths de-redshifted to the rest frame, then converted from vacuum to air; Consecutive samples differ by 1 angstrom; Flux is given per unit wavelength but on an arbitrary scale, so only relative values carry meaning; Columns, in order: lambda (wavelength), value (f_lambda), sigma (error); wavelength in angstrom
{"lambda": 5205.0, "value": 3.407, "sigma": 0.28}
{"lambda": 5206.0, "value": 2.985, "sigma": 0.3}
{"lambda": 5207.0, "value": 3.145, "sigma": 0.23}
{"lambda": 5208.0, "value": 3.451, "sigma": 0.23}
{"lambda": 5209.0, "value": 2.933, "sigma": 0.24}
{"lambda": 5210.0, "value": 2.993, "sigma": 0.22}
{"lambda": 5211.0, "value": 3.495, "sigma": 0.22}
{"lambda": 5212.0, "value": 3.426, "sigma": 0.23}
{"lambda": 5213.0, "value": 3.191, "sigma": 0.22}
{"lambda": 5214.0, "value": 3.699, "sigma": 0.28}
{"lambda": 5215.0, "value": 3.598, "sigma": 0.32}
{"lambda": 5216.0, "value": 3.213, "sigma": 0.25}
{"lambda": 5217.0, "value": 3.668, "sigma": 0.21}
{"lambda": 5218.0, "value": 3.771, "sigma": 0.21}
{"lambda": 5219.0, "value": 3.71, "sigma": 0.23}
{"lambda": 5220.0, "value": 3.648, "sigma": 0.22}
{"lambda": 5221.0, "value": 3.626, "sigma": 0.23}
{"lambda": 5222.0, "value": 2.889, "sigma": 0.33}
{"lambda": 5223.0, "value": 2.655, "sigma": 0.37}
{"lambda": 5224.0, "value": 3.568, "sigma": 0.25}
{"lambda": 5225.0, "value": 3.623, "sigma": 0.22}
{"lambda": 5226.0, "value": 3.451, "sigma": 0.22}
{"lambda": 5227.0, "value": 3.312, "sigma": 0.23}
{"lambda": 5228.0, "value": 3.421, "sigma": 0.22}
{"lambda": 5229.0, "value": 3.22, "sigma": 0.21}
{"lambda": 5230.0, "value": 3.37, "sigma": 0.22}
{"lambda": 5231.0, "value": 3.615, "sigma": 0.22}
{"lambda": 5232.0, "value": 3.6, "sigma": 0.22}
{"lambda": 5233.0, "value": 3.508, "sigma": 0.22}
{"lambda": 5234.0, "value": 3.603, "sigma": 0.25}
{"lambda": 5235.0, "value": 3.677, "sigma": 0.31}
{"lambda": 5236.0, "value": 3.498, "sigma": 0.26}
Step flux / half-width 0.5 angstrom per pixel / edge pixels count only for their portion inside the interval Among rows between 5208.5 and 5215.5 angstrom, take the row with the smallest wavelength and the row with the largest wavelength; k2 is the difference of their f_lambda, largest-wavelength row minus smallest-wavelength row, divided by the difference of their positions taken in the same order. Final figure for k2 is 0.11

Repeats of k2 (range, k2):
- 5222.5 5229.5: 0.09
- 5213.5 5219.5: 0.00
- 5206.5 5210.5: -0.05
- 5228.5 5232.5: 0.13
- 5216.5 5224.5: -0.01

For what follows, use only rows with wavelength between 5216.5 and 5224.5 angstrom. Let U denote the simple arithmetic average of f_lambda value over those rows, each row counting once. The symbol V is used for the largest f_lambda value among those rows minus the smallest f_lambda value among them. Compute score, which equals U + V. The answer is 4.56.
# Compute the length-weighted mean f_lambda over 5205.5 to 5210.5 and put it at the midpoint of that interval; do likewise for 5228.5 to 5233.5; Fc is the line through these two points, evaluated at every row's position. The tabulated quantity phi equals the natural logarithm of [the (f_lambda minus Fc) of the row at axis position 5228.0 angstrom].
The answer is -5.2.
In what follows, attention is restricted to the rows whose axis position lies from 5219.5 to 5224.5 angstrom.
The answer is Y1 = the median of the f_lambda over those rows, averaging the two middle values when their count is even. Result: 3.57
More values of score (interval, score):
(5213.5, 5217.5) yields 4.03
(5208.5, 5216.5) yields 4.08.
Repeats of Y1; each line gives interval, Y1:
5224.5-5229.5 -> 3.42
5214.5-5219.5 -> 3.67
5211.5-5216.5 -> 3.43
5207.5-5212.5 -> 3.43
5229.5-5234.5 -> 3.60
